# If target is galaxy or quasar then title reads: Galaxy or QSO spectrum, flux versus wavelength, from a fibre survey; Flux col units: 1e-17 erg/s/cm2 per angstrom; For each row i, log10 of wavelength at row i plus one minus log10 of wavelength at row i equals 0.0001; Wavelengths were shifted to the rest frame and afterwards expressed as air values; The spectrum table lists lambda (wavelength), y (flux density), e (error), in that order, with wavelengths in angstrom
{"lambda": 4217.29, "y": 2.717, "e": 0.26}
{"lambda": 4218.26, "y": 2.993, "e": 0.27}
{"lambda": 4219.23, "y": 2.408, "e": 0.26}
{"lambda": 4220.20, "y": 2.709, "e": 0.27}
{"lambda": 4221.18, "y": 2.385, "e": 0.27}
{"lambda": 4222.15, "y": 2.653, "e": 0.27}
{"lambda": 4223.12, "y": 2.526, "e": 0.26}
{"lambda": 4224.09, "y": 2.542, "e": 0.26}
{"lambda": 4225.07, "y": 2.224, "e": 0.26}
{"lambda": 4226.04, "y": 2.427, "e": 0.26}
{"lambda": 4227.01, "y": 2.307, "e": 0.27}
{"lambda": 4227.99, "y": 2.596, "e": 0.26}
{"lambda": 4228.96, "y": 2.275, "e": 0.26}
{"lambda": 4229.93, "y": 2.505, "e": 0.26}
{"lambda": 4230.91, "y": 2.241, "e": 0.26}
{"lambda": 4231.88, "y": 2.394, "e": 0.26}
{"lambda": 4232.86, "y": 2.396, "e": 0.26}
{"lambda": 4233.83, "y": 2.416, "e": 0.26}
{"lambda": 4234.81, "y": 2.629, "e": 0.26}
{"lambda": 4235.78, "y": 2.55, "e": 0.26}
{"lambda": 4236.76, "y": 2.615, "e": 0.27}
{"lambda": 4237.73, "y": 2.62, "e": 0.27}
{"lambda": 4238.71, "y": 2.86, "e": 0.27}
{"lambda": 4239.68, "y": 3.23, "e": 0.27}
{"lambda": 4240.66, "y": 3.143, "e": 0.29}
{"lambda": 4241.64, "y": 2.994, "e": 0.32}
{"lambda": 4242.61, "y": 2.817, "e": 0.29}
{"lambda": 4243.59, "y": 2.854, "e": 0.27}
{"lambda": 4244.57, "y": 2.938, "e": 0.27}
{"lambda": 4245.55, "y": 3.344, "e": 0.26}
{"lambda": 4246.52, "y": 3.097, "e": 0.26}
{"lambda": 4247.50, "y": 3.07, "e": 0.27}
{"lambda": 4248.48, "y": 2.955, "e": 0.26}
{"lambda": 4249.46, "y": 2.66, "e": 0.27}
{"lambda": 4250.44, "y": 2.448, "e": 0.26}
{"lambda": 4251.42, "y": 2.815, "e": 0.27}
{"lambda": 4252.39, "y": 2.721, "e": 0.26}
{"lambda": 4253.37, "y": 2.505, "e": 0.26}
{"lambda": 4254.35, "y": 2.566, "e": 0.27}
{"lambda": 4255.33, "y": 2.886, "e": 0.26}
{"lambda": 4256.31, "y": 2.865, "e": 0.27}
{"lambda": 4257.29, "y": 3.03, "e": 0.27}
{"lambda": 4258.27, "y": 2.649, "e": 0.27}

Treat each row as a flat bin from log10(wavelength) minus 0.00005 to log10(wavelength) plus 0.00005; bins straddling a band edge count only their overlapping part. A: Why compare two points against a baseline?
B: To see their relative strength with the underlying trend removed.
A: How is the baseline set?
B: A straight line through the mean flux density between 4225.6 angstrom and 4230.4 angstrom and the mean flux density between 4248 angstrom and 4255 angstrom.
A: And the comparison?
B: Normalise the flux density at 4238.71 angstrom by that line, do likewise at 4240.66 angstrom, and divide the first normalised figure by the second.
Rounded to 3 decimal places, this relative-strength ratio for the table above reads 0.917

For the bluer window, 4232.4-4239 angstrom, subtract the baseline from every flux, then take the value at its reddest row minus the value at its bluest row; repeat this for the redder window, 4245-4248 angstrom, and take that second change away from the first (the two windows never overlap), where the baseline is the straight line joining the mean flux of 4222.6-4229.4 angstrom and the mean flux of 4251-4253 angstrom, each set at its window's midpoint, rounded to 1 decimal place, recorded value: 0.7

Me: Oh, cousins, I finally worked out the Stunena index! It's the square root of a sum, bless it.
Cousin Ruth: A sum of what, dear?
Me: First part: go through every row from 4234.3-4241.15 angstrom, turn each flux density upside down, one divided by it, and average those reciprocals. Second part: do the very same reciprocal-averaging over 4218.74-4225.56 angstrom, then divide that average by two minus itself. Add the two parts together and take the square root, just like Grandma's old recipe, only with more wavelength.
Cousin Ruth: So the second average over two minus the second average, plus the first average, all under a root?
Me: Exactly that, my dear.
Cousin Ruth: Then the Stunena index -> 0.782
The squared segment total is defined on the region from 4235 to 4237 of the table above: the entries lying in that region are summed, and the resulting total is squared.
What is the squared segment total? 27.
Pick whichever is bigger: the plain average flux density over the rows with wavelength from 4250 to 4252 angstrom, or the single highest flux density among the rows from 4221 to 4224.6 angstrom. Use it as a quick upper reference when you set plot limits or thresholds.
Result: 2.65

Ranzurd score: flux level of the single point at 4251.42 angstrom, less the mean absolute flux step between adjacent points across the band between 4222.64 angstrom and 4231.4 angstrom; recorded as 2.59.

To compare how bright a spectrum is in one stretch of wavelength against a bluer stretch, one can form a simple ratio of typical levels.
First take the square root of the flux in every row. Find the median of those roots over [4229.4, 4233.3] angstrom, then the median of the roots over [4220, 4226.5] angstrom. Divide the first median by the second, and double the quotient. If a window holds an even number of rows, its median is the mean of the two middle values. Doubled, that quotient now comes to 1.95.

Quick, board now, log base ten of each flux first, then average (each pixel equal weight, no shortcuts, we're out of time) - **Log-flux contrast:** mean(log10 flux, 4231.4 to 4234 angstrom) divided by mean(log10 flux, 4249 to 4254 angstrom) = 0.91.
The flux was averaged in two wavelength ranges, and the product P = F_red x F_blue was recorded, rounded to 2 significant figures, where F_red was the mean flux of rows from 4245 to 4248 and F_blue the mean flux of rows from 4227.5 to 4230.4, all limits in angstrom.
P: 7.8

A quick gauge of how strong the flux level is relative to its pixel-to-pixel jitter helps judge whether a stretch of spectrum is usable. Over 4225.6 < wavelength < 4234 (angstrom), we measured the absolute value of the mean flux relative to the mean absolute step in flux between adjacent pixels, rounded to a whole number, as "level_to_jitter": 14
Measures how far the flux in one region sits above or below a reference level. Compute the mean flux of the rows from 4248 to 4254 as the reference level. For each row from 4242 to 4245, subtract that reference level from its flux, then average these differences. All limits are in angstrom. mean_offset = 0.2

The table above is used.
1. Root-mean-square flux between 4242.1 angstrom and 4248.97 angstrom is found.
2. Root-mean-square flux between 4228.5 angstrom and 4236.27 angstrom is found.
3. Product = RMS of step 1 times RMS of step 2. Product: 7.32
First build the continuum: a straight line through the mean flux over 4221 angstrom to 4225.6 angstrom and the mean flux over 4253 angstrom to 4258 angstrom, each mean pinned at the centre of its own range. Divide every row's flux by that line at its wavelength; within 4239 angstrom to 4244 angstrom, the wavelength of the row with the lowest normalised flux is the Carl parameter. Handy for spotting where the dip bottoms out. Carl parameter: 4242.61 angstrom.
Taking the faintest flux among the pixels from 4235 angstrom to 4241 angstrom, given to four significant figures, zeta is 2.550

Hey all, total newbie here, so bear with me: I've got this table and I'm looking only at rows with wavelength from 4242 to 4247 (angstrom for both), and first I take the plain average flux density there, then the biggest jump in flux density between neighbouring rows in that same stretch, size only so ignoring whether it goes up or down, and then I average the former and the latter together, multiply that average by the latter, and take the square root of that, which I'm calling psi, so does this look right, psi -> 0.833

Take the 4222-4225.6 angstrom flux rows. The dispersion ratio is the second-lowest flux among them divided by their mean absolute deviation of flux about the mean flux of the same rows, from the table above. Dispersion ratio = 19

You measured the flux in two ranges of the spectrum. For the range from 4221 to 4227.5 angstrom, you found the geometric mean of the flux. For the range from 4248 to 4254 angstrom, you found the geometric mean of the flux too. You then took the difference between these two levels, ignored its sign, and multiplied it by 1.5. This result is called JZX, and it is 0.4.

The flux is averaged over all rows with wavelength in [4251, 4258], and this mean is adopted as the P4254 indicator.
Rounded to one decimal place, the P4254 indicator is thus 2.8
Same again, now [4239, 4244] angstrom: 3.0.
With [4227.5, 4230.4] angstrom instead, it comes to 2.5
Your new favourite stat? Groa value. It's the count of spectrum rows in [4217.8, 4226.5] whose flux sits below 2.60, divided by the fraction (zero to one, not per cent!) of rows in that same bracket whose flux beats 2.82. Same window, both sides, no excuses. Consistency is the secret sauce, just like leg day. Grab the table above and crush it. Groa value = 54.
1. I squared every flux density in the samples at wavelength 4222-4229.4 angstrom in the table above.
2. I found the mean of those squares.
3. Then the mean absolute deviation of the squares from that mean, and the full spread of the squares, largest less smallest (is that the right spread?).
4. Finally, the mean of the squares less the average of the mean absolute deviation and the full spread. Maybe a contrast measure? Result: 4.6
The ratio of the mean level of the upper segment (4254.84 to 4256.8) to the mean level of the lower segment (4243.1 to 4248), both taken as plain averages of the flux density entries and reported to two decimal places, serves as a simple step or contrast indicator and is 0.94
